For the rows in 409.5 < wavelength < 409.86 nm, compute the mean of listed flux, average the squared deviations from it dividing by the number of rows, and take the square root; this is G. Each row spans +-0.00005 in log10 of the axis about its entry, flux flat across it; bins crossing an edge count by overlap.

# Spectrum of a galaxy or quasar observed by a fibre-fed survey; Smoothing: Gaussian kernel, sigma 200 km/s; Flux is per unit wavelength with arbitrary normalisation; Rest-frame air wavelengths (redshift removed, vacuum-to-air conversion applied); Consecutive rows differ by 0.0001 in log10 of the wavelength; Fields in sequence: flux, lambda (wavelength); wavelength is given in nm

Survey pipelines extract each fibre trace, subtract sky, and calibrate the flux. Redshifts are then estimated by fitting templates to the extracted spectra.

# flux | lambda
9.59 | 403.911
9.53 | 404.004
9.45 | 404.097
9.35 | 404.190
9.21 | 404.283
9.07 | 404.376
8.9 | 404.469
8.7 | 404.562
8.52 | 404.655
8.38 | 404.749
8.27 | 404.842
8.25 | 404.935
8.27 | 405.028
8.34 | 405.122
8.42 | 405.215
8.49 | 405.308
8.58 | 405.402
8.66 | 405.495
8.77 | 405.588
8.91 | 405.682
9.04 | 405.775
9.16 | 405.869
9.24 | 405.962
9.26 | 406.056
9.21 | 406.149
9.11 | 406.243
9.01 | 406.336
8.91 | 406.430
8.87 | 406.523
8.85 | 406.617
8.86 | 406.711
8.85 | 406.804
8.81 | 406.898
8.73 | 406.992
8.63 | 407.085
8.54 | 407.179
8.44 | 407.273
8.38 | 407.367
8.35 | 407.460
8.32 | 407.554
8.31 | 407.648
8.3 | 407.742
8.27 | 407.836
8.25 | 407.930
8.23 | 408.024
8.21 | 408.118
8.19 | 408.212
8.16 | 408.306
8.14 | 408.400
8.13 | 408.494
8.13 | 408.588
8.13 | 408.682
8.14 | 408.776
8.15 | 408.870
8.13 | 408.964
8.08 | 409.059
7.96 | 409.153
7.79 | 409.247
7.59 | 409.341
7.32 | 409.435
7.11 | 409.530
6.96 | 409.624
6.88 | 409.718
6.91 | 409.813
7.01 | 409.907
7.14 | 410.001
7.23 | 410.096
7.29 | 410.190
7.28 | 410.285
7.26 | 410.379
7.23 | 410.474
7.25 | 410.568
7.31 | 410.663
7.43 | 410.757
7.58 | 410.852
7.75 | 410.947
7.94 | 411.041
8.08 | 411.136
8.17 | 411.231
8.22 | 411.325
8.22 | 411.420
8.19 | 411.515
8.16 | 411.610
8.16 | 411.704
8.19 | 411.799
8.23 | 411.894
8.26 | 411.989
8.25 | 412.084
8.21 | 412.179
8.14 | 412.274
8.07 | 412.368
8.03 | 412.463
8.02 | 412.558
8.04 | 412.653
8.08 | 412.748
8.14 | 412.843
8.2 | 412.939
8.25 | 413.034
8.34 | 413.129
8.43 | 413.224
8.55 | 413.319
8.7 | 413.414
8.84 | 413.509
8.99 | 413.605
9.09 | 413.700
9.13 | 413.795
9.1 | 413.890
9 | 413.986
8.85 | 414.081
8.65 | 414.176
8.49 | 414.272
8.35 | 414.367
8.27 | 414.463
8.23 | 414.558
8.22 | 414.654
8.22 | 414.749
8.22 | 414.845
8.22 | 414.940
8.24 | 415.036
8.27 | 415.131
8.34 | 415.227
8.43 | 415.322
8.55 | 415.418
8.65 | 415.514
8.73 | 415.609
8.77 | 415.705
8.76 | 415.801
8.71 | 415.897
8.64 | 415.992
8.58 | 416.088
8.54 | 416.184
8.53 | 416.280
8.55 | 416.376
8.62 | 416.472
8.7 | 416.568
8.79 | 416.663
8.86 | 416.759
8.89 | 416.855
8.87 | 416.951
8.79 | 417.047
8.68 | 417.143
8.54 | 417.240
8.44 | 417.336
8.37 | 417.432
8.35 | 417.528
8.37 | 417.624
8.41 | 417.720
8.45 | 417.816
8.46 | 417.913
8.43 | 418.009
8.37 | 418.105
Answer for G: 0.088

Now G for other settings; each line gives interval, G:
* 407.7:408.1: 0.026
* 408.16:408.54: 0.023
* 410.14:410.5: 0.023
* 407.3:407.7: 0.027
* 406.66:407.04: 0.051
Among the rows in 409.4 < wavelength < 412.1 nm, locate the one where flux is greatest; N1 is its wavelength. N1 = 411.989 nm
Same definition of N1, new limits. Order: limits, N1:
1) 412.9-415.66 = 413.795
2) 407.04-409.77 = 407.085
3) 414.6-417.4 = 416.855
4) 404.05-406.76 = 404.097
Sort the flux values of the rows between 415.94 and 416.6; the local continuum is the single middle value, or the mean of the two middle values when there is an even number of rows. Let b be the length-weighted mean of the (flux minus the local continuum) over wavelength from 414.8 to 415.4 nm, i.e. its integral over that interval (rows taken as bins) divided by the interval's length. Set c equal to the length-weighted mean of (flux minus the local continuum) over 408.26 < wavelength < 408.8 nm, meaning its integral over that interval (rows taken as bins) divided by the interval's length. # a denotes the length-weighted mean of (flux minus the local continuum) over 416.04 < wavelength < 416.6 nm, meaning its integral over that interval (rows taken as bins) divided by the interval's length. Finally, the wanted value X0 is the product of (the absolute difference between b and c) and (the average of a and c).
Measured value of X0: -0.036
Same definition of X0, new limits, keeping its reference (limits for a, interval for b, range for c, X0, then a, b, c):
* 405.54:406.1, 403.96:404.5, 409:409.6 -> -0.388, 0.48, 0.7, -0.96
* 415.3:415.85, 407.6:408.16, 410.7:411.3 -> -0.145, 0.08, -0.3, -0.75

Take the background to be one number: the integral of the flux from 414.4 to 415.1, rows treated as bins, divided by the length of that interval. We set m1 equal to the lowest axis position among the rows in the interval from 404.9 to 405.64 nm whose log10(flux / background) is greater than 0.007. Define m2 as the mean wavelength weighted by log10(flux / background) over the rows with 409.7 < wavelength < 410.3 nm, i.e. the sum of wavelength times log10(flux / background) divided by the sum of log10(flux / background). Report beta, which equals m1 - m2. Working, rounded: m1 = 405.215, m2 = 409.97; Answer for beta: -4.76 nm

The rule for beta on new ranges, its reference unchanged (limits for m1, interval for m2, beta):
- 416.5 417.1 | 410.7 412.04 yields 5.62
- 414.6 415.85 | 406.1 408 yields 8.66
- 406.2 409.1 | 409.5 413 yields -4.10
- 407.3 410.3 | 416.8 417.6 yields -9.71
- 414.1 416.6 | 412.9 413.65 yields 0.72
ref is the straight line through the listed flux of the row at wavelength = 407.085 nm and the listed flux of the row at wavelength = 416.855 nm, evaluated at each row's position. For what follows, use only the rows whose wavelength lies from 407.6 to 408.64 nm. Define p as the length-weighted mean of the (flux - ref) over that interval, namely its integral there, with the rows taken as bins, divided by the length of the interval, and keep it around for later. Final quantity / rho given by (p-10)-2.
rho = -12.4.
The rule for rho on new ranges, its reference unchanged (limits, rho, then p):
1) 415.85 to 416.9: -12.2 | -0.2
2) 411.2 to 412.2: -12.5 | -0.5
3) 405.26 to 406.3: -11.6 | 0.4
